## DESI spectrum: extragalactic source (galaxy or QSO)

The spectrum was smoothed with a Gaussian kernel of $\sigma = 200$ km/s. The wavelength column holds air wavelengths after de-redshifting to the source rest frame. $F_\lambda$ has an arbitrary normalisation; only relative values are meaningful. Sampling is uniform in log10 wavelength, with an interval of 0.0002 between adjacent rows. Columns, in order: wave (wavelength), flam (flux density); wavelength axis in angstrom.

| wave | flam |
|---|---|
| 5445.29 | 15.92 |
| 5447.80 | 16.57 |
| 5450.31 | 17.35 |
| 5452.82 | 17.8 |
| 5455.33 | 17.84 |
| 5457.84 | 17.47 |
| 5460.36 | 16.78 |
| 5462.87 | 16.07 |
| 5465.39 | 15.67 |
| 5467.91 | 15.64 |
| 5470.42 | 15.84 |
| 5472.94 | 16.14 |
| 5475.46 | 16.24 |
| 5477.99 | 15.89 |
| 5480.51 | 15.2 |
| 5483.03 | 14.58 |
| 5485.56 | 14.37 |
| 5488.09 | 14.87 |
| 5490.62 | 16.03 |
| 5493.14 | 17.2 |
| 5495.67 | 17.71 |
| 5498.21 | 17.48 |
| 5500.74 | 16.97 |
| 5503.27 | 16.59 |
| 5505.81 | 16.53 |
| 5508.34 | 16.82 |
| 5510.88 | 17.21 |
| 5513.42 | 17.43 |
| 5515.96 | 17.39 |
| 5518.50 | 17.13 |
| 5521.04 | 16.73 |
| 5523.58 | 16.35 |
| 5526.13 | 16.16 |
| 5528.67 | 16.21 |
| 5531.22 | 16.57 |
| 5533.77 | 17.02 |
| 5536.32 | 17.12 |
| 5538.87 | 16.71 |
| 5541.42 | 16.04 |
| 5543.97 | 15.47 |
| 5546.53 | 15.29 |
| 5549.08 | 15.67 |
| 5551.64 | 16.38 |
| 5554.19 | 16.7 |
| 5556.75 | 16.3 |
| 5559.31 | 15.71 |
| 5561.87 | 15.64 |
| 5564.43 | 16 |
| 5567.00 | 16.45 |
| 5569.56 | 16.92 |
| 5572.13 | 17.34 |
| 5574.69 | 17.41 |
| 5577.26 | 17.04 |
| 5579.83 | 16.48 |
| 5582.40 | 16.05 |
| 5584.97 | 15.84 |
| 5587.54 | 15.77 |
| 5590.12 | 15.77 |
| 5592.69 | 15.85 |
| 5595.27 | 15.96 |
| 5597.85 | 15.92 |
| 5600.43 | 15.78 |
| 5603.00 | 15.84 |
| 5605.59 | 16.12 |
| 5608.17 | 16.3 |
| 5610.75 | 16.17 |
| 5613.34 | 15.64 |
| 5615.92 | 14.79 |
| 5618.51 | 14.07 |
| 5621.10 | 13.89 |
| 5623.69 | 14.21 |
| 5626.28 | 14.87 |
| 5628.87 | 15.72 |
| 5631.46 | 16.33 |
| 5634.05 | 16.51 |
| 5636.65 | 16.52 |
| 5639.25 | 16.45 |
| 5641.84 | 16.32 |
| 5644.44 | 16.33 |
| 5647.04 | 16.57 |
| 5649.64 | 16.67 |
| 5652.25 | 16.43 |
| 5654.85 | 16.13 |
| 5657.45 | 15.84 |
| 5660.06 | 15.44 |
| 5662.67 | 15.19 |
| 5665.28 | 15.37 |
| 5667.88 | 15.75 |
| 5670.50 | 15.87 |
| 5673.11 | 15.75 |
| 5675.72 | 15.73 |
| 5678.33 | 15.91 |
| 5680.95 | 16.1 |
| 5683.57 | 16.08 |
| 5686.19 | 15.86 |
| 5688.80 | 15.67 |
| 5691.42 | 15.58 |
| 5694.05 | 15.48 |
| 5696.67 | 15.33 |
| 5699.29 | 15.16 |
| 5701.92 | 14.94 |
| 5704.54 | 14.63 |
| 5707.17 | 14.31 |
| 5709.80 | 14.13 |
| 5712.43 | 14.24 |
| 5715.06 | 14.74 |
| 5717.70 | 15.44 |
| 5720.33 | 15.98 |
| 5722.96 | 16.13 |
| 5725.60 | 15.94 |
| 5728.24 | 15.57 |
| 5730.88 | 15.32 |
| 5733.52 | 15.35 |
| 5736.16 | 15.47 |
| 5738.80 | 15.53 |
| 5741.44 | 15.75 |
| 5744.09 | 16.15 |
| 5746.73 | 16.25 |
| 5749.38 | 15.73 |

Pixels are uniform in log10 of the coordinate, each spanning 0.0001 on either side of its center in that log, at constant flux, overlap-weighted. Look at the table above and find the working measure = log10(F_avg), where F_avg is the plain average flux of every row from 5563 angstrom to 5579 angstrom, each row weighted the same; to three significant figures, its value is 1.23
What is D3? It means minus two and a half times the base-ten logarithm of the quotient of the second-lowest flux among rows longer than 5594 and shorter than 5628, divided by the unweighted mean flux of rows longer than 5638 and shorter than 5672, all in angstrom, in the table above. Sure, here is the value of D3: 0.14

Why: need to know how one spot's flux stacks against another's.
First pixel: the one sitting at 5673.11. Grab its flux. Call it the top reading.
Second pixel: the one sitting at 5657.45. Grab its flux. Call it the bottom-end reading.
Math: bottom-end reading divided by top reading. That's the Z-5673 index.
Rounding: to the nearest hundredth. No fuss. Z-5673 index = 1.01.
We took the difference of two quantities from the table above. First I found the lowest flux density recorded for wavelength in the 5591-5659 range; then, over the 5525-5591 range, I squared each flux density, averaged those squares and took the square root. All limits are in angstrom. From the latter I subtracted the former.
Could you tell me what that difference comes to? 2.43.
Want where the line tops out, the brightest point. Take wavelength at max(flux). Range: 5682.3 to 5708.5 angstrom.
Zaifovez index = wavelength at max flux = 5683.57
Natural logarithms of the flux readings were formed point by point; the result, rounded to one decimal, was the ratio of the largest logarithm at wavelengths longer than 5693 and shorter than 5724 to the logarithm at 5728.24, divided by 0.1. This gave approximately 10.1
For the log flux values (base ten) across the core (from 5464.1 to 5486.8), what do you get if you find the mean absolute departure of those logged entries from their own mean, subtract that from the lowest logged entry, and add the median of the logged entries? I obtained 2.34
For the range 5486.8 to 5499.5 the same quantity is 2.38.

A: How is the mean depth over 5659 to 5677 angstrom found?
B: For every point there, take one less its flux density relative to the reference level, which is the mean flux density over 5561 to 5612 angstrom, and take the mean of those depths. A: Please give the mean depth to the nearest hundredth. 0.04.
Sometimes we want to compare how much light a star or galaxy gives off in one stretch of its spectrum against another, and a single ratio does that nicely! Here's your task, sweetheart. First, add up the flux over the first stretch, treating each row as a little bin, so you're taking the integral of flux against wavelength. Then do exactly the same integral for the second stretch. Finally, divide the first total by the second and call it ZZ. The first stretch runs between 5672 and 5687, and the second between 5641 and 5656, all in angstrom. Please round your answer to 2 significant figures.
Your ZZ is 0.97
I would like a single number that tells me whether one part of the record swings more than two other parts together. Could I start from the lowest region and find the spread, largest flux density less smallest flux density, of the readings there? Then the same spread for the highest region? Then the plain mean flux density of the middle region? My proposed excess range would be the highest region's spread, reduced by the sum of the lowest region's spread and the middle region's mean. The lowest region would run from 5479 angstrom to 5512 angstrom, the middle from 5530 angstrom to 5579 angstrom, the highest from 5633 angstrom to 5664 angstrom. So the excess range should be -18.3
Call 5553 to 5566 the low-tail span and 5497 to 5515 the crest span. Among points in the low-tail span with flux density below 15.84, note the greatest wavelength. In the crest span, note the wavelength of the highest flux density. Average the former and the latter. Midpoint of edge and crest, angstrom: 5530.0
